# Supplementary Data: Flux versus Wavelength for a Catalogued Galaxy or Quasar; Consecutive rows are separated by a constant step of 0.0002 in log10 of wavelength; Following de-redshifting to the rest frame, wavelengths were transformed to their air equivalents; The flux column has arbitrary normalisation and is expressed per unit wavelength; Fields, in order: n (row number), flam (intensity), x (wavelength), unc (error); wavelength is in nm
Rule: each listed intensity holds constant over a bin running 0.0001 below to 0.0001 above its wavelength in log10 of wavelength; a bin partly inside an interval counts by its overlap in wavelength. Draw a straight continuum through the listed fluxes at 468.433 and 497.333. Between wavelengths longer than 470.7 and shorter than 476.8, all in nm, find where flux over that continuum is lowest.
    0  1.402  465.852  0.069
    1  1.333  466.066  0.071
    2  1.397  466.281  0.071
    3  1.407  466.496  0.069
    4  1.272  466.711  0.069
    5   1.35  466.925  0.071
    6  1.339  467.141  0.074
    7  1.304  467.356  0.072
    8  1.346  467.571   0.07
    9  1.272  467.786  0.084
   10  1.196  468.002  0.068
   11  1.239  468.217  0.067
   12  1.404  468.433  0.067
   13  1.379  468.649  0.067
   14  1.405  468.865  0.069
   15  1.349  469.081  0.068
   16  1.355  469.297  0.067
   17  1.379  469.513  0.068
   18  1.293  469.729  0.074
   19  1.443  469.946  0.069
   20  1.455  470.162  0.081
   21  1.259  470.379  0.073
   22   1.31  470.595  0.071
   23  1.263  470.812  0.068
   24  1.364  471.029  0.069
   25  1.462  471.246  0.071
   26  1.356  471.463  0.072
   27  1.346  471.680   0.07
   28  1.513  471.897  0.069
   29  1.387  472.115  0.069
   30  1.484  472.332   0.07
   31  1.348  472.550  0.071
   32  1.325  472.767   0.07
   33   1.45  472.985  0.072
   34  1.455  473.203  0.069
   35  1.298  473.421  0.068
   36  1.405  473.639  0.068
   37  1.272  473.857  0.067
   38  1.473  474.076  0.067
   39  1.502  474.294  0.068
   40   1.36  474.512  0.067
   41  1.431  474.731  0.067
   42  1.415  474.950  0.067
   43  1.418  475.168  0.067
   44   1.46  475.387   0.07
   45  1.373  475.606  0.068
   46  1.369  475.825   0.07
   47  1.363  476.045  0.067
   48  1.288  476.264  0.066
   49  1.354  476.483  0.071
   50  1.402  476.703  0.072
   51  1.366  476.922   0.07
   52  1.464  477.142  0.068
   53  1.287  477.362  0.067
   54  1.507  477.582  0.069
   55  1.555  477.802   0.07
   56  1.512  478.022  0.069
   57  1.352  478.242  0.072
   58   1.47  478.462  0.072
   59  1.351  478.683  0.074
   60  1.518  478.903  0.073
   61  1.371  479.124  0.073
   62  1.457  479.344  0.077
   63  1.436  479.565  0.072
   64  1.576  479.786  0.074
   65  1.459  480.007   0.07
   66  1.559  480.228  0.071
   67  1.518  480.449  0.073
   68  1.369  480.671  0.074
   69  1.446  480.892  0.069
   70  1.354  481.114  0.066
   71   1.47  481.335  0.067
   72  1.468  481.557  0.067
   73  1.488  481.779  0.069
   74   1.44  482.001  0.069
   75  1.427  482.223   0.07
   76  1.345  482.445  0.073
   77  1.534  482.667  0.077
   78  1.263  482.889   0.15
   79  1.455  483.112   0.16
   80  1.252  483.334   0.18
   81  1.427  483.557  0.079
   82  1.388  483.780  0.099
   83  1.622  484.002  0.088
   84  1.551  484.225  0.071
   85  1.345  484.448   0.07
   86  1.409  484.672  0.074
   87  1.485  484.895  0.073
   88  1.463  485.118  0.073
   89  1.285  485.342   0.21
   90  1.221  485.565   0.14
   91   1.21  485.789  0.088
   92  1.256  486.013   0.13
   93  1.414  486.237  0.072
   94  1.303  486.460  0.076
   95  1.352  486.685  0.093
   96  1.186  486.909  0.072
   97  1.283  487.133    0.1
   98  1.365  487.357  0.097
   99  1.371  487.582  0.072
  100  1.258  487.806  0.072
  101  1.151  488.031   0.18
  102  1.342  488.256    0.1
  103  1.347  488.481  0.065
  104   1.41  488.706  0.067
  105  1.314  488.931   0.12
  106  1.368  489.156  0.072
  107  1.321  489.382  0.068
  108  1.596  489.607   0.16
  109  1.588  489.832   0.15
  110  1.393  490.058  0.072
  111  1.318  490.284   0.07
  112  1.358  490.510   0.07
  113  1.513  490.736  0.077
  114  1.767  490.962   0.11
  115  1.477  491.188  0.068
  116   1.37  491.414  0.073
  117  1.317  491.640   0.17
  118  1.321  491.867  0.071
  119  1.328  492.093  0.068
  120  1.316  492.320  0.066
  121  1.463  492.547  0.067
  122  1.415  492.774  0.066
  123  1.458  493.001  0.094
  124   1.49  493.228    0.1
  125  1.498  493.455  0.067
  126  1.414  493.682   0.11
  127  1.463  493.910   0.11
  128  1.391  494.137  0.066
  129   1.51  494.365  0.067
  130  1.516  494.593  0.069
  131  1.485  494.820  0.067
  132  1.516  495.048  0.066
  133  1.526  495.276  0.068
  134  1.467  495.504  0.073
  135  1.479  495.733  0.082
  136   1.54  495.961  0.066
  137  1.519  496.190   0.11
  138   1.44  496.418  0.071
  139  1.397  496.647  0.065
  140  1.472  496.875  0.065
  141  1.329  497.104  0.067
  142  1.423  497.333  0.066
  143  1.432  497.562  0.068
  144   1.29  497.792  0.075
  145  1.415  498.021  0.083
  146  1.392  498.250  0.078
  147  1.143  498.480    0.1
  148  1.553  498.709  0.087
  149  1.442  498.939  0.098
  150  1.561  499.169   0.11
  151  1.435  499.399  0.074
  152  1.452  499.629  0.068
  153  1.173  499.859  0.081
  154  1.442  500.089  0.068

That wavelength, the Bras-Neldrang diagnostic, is 470.812 nm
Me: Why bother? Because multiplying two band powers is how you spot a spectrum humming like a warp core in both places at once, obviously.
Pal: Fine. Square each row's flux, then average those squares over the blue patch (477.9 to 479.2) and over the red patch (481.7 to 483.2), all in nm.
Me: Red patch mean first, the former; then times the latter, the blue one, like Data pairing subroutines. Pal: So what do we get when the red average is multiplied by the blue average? 4.2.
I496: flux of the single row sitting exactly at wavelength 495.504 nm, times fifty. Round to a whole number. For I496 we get 73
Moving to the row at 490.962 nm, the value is 88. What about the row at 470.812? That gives 63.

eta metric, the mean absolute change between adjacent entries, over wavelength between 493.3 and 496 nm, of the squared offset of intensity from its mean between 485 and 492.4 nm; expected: 0.010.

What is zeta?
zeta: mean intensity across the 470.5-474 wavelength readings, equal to 1.38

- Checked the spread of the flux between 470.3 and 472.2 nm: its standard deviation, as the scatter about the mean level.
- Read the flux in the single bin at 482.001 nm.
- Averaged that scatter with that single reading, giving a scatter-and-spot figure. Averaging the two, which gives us 0.76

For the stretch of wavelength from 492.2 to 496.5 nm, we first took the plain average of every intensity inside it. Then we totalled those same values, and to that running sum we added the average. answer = 29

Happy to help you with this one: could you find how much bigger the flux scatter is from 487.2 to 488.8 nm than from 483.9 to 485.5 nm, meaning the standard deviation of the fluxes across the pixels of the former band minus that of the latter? -0.03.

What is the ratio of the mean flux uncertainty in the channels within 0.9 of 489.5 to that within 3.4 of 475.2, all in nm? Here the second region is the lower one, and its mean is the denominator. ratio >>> 1.41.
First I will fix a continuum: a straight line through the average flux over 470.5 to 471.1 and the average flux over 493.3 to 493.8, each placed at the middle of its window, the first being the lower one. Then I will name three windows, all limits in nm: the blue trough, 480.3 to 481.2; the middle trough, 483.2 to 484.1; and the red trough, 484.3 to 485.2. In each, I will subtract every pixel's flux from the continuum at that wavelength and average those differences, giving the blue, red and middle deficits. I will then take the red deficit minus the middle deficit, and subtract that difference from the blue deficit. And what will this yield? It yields -0.05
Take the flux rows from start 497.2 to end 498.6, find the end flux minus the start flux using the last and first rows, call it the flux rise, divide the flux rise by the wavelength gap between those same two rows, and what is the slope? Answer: -0.24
